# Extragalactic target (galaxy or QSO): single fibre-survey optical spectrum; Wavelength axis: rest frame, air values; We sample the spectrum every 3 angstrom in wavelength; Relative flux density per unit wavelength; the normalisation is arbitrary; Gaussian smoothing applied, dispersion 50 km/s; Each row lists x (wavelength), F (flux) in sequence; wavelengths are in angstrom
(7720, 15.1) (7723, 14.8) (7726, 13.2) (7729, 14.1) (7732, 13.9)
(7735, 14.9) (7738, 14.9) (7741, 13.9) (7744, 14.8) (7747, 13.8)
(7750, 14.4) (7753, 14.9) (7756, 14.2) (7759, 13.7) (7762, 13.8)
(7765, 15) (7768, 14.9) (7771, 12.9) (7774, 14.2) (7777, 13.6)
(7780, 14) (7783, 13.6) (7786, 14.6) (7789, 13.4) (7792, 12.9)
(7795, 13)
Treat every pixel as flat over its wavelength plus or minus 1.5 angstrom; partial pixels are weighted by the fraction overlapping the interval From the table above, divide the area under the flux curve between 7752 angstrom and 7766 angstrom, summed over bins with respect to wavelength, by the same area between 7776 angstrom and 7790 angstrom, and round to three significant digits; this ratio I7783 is 1.03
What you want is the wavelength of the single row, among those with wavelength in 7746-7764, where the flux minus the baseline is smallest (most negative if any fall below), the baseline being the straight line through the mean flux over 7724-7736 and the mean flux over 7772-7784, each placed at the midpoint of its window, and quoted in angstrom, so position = 7759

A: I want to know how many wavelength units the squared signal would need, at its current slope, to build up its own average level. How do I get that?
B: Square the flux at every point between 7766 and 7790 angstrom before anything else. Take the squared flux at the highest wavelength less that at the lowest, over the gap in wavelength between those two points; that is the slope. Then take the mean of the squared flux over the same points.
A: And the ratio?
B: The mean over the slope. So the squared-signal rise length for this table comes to -96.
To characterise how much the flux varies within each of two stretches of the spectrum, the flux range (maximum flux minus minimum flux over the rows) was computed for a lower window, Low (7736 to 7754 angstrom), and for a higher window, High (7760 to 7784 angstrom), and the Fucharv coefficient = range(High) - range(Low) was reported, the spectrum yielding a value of 1.0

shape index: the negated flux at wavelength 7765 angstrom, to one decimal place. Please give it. -15.0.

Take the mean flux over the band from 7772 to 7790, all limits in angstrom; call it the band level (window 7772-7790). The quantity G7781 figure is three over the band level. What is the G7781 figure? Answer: 0.216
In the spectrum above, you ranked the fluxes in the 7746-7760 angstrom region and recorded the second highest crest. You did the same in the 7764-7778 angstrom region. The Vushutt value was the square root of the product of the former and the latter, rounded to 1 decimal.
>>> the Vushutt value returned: 14.6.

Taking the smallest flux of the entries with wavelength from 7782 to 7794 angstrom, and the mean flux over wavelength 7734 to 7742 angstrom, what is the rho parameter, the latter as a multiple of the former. 1.13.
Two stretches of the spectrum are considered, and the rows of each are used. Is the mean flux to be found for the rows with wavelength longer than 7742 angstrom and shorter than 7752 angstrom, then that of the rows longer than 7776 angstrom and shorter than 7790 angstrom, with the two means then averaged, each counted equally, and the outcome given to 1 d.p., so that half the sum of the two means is 14.1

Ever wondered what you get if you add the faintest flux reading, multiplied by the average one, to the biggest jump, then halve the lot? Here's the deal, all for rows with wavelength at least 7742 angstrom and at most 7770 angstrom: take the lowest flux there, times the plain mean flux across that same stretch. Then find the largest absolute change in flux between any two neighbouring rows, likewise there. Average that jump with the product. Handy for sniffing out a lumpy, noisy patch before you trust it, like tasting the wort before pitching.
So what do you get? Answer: 99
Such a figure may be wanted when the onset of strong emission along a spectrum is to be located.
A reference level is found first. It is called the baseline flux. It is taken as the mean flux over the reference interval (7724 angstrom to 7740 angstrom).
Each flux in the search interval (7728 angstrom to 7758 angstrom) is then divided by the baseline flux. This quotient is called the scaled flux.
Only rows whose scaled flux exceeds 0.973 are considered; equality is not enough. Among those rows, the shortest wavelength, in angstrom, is 7729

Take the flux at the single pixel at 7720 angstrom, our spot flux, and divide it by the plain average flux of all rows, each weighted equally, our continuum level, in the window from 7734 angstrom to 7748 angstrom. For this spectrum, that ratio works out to 1.04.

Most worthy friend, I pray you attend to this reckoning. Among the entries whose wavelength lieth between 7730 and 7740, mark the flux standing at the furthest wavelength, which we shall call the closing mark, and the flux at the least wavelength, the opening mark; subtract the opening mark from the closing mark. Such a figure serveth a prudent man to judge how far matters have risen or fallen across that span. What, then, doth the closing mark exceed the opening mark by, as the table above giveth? 1.0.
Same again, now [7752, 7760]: -1.2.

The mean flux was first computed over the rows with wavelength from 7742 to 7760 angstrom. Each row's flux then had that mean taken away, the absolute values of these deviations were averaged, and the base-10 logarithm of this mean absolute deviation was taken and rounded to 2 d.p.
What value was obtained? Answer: -0.40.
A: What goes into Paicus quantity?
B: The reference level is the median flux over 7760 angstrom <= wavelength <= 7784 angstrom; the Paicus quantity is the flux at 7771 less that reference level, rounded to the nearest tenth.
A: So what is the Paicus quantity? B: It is -1.0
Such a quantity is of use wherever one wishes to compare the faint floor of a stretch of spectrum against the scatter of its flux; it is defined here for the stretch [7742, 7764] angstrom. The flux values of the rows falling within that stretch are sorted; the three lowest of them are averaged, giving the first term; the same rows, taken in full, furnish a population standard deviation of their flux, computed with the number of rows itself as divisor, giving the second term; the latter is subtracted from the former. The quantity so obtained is 13.3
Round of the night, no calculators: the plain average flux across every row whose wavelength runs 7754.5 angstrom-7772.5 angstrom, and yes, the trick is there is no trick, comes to 14.1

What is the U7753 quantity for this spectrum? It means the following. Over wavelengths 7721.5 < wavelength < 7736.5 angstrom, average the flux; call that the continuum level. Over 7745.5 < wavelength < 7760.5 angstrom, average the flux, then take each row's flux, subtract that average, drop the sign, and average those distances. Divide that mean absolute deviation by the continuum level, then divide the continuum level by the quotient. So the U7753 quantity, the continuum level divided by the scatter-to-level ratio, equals 559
